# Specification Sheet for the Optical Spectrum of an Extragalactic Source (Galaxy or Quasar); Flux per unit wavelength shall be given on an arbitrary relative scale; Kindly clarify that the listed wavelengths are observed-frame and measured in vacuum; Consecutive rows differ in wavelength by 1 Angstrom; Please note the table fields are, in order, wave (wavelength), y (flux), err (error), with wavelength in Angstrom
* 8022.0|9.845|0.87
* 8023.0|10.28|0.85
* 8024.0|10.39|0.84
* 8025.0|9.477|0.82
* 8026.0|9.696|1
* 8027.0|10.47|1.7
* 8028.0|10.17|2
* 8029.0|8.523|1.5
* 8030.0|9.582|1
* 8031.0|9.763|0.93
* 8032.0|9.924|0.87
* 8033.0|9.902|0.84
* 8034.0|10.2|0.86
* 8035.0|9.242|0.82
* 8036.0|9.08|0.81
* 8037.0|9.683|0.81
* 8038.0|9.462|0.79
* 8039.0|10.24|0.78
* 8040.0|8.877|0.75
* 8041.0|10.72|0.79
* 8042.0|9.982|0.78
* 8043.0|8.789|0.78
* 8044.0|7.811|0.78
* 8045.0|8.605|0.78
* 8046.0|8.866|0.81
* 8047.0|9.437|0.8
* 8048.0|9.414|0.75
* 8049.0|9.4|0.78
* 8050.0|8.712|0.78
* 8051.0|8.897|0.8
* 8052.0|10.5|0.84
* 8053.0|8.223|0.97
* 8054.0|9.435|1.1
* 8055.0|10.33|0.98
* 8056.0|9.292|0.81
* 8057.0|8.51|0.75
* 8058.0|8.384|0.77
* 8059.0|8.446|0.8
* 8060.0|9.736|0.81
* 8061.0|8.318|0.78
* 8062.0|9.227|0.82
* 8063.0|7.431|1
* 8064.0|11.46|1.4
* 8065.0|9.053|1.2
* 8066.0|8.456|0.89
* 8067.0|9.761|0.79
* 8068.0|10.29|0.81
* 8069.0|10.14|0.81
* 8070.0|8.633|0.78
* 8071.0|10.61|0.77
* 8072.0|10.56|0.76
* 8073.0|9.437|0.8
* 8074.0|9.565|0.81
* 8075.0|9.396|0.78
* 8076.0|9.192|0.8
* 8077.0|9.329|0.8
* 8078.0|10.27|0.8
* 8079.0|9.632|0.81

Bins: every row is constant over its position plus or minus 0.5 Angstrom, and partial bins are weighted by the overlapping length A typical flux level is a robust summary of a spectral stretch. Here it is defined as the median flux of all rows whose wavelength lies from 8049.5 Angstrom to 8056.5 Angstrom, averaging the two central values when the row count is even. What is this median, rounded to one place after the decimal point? 9.3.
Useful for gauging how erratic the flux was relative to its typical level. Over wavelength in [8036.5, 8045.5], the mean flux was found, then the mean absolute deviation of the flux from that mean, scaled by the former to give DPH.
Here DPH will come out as 0.079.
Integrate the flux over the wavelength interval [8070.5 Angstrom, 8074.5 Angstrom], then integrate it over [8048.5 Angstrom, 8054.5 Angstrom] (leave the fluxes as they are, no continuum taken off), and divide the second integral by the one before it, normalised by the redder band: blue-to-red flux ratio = 1.4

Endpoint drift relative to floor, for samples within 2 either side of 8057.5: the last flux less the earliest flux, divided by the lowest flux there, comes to -0.10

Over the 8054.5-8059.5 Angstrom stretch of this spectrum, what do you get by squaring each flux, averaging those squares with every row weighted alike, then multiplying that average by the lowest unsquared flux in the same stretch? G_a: 683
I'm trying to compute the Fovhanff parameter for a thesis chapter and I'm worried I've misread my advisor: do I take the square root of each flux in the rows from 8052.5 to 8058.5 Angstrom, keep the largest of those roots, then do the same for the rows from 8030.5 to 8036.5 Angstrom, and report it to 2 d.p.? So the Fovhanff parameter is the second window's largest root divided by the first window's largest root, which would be 0.99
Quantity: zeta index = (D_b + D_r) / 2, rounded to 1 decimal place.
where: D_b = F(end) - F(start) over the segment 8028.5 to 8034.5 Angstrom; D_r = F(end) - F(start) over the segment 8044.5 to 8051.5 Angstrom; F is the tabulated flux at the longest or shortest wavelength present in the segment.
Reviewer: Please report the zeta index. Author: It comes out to 1.0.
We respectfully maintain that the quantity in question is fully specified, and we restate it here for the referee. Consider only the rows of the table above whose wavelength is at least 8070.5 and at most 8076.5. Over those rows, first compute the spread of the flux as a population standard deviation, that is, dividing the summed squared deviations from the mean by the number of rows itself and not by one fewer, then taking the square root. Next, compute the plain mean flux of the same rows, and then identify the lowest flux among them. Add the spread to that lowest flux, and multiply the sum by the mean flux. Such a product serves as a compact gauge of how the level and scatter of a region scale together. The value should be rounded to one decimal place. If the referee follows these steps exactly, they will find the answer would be 95.6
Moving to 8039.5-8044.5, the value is 81.5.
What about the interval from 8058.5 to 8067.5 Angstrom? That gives 77.5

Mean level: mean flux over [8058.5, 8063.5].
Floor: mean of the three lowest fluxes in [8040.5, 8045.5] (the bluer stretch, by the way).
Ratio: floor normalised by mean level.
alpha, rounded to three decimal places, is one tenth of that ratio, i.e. 0.097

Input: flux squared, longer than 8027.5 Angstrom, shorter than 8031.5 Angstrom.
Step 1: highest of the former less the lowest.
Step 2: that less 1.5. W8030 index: 29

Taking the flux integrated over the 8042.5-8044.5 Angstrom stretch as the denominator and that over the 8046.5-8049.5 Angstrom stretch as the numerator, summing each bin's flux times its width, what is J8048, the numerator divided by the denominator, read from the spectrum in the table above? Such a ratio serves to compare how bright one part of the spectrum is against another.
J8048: 1.70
